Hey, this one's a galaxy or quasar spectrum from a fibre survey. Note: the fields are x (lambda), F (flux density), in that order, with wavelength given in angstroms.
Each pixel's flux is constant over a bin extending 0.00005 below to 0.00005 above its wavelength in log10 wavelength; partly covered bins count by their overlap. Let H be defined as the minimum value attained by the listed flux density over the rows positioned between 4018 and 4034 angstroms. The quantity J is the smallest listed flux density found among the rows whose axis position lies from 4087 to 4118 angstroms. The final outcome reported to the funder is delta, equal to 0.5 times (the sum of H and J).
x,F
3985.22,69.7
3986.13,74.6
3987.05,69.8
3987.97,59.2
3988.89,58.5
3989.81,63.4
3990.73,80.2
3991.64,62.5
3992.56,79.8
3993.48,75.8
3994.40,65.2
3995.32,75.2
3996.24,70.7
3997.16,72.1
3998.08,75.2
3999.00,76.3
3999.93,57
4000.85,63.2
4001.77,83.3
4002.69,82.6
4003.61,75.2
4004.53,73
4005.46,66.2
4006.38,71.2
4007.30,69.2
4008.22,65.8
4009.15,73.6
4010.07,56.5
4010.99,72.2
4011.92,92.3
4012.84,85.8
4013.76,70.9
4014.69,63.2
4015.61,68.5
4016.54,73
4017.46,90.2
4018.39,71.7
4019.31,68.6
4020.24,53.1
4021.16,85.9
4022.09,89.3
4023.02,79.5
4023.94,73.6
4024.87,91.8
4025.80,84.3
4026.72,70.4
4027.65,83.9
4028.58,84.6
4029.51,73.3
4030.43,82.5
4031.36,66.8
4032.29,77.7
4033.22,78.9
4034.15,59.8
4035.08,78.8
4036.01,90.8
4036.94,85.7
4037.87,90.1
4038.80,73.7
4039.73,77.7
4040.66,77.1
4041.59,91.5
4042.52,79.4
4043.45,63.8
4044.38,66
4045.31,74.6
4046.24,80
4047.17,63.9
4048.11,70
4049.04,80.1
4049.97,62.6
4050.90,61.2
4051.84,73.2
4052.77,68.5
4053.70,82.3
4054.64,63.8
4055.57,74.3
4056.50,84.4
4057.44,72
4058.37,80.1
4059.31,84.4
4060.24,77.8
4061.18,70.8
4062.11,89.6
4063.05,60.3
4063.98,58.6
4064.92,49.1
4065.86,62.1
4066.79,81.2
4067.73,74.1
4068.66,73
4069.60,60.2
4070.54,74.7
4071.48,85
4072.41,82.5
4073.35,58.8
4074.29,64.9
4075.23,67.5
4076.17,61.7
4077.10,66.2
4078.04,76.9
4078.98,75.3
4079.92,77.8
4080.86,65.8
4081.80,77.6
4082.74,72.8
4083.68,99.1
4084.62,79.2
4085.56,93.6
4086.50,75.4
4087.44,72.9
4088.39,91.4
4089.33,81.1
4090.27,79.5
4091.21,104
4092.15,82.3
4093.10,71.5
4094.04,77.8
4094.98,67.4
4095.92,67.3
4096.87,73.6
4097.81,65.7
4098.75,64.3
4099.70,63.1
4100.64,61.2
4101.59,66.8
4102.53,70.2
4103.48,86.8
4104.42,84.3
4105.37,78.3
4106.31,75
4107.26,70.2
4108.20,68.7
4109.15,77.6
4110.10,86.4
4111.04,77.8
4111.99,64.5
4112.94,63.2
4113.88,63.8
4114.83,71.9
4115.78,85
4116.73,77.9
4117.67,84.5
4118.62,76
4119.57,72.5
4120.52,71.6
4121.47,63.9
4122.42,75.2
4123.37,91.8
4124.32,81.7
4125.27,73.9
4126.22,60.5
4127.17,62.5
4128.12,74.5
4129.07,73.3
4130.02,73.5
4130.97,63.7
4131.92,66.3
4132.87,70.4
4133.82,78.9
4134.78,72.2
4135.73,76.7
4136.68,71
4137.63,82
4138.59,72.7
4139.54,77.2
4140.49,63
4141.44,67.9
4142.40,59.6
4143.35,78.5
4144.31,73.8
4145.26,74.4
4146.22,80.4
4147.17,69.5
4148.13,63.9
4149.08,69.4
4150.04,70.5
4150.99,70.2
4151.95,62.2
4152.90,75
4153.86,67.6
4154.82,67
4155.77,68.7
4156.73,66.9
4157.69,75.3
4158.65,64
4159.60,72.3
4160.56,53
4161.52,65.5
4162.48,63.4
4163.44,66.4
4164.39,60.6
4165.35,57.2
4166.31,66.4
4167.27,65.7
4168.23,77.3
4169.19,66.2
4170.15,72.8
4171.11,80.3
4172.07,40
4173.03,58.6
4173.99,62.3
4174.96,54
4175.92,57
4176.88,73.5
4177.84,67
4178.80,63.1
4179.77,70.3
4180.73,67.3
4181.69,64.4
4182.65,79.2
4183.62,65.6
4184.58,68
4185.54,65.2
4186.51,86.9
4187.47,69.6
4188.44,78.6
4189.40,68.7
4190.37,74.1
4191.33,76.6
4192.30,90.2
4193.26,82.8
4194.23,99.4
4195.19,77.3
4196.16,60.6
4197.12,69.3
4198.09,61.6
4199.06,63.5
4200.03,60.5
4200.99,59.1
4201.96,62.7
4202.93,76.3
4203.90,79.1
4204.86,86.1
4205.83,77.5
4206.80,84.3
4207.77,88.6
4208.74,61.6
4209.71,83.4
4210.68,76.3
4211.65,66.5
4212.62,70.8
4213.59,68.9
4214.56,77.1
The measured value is 57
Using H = 53.1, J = 61.2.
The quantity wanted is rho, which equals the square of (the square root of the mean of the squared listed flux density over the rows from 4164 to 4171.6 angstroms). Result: 4722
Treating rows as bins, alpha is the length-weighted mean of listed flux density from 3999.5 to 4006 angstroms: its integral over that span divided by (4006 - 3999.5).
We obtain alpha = 72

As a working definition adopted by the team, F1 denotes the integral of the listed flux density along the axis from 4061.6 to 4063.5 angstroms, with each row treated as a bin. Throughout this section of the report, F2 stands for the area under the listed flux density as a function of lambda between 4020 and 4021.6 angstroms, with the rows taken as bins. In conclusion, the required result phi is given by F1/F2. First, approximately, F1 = 143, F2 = 115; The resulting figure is 1.24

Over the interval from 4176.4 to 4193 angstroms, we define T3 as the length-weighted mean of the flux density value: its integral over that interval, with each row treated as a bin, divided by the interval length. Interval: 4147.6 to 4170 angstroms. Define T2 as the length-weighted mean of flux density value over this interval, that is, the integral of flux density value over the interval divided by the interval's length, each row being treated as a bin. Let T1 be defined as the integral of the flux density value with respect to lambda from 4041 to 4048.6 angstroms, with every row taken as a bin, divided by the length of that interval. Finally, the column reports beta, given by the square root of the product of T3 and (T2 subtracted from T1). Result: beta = 22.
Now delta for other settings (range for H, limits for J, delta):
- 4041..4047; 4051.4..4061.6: 64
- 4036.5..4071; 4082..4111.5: 55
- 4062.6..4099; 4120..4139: 55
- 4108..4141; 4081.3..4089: 67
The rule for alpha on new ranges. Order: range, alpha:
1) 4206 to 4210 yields 79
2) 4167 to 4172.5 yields 67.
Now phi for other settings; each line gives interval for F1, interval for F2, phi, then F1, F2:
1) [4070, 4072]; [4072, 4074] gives 1.14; 159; 139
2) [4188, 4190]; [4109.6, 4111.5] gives 0.94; 147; 156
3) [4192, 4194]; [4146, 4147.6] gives 1.47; 176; 119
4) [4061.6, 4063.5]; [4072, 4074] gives 1.02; 143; 139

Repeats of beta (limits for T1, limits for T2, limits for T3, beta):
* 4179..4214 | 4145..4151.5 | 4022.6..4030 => 13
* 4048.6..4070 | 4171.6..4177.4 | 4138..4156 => 31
